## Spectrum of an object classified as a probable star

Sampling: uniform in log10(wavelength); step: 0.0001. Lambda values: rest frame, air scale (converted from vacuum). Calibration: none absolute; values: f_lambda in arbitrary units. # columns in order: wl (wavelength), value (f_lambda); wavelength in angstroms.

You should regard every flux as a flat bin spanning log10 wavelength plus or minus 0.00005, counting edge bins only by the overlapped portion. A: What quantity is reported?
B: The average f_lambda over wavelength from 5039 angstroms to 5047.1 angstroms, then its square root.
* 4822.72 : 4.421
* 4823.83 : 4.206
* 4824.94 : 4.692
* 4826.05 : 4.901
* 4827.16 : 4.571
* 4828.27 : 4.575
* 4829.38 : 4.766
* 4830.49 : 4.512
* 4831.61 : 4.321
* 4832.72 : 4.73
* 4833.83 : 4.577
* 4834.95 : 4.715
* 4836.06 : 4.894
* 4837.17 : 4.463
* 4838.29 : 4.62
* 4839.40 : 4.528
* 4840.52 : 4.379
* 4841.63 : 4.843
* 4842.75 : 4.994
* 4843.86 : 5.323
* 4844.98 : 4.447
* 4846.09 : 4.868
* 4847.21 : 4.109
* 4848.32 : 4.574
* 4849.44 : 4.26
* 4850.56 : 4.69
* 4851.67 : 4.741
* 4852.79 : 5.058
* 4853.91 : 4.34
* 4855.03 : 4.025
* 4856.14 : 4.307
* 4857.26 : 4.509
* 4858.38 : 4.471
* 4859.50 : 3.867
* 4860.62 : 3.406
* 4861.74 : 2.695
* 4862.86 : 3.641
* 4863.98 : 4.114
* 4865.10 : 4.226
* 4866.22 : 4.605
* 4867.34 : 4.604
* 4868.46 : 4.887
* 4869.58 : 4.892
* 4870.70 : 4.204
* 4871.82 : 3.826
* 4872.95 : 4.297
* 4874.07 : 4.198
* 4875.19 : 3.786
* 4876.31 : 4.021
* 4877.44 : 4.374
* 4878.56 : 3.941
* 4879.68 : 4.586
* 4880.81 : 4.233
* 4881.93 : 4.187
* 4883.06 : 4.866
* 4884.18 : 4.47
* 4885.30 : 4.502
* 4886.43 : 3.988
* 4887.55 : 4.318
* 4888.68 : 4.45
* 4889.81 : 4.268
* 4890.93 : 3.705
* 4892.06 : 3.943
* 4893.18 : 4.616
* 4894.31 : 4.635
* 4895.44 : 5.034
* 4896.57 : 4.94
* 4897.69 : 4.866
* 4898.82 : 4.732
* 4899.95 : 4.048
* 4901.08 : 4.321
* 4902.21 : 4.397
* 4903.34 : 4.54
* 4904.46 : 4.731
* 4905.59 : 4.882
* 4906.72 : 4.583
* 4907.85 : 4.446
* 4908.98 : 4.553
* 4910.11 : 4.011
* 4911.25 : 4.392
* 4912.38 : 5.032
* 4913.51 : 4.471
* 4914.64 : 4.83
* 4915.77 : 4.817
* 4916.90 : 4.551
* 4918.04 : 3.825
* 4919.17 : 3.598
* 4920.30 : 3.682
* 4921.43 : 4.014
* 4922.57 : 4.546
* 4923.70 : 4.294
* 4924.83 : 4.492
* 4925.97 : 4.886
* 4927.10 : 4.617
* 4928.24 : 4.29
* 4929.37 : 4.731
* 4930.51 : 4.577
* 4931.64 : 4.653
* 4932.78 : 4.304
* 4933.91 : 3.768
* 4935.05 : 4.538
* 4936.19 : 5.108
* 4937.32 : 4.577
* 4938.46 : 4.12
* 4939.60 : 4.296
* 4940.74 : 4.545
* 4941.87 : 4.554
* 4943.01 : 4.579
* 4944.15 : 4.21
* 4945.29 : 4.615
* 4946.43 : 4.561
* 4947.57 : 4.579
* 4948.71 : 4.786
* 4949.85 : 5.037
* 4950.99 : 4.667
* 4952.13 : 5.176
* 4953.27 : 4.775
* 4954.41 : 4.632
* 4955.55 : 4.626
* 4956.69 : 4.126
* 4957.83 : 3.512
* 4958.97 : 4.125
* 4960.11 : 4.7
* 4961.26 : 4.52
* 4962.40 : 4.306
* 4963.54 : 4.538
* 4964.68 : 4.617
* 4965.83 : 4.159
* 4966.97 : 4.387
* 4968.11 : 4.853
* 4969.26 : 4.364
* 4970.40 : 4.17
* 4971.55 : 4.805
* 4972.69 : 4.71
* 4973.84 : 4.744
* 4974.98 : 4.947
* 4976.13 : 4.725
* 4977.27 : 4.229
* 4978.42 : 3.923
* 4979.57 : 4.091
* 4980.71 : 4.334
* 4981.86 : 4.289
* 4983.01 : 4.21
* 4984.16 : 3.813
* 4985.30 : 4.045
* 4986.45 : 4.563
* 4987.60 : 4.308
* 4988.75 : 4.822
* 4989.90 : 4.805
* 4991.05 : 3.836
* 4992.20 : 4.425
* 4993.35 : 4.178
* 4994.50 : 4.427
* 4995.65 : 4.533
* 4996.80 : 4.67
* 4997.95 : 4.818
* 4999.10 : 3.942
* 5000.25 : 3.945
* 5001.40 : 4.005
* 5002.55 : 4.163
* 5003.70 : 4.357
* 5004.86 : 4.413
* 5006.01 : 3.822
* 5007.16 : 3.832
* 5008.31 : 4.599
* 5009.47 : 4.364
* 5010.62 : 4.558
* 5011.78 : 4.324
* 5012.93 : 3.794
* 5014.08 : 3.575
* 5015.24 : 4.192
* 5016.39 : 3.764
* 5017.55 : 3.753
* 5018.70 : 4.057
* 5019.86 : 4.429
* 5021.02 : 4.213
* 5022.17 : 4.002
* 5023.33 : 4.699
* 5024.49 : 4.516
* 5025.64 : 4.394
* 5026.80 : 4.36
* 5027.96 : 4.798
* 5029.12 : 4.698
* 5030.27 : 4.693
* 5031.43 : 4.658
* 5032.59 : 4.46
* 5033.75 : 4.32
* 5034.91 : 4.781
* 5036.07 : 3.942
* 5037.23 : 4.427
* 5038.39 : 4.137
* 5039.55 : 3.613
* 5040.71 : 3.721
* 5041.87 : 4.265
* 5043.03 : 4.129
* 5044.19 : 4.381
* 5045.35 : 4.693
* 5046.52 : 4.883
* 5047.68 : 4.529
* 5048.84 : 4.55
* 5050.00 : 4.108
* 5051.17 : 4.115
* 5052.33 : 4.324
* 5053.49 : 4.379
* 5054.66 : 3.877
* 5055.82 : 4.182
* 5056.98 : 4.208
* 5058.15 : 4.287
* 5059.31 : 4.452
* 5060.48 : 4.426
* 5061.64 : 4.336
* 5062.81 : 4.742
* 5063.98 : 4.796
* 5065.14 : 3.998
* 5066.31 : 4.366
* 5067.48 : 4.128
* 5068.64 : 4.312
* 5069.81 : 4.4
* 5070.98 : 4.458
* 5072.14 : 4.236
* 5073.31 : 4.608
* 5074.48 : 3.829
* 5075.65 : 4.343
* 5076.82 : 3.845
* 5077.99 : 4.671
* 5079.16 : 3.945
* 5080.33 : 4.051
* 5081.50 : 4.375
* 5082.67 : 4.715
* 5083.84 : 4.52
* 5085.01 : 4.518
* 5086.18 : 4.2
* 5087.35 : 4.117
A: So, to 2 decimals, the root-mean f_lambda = 2.06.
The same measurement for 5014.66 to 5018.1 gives 1.98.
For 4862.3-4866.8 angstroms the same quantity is 2.04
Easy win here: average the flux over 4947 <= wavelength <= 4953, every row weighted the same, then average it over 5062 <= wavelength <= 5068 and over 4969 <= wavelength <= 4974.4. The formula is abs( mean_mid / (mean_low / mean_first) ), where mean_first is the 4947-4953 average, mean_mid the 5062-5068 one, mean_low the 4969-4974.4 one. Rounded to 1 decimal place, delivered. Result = 4.7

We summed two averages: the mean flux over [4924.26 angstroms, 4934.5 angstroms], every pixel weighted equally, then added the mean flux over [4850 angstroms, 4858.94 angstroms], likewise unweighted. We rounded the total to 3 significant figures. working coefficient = 9.00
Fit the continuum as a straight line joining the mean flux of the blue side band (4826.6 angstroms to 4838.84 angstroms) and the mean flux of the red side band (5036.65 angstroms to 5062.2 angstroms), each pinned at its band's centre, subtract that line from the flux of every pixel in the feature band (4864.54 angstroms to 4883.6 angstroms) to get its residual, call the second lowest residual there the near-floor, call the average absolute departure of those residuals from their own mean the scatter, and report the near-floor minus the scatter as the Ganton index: -1.0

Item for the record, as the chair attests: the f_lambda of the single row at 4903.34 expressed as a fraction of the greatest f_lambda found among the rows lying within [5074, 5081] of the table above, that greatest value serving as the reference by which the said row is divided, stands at 0.97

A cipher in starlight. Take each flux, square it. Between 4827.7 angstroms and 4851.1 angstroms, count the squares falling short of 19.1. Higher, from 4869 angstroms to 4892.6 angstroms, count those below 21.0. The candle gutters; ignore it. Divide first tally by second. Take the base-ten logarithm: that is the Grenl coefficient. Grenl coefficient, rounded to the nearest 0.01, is -0.78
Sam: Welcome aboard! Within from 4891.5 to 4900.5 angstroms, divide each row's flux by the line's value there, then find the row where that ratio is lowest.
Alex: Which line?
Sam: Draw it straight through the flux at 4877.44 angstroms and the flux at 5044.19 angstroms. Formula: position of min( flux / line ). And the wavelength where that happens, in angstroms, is 4892.06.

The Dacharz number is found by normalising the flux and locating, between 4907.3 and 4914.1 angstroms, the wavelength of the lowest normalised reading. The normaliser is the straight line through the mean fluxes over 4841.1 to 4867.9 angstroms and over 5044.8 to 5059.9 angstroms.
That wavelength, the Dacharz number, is 4910.11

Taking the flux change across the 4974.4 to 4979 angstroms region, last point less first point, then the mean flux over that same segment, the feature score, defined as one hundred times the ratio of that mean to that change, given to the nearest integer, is -435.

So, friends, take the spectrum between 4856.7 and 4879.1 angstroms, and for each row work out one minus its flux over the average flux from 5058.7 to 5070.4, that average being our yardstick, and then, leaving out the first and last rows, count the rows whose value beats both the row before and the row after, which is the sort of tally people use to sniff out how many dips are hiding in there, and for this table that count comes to 4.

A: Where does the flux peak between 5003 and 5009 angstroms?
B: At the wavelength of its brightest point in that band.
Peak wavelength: 5008.31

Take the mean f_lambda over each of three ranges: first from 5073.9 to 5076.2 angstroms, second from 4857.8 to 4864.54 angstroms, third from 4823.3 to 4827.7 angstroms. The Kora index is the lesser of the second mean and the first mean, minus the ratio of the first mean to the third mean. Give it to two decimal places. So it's 2.81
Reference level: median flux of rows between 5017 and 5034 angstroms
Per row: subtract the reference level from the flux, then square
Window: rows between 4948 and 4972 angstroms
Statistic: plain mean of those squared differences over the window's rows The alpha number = 0.140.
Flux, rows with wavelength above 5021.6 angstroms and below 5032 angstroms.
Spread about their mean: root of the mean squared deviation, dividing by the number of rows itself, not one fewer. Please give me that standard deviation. 0.24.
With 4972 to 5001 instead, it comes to 0.34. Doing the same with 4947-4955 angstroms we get 0.20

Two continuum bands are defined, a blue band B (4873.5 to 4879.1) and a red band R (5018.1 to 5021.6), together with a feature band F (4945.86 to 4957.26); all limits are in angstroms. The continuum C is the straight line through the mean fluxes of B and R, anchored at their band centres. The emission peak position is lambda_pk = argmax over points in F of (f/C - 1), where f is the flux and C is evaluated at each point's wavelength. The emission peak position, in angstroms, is 4952.13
